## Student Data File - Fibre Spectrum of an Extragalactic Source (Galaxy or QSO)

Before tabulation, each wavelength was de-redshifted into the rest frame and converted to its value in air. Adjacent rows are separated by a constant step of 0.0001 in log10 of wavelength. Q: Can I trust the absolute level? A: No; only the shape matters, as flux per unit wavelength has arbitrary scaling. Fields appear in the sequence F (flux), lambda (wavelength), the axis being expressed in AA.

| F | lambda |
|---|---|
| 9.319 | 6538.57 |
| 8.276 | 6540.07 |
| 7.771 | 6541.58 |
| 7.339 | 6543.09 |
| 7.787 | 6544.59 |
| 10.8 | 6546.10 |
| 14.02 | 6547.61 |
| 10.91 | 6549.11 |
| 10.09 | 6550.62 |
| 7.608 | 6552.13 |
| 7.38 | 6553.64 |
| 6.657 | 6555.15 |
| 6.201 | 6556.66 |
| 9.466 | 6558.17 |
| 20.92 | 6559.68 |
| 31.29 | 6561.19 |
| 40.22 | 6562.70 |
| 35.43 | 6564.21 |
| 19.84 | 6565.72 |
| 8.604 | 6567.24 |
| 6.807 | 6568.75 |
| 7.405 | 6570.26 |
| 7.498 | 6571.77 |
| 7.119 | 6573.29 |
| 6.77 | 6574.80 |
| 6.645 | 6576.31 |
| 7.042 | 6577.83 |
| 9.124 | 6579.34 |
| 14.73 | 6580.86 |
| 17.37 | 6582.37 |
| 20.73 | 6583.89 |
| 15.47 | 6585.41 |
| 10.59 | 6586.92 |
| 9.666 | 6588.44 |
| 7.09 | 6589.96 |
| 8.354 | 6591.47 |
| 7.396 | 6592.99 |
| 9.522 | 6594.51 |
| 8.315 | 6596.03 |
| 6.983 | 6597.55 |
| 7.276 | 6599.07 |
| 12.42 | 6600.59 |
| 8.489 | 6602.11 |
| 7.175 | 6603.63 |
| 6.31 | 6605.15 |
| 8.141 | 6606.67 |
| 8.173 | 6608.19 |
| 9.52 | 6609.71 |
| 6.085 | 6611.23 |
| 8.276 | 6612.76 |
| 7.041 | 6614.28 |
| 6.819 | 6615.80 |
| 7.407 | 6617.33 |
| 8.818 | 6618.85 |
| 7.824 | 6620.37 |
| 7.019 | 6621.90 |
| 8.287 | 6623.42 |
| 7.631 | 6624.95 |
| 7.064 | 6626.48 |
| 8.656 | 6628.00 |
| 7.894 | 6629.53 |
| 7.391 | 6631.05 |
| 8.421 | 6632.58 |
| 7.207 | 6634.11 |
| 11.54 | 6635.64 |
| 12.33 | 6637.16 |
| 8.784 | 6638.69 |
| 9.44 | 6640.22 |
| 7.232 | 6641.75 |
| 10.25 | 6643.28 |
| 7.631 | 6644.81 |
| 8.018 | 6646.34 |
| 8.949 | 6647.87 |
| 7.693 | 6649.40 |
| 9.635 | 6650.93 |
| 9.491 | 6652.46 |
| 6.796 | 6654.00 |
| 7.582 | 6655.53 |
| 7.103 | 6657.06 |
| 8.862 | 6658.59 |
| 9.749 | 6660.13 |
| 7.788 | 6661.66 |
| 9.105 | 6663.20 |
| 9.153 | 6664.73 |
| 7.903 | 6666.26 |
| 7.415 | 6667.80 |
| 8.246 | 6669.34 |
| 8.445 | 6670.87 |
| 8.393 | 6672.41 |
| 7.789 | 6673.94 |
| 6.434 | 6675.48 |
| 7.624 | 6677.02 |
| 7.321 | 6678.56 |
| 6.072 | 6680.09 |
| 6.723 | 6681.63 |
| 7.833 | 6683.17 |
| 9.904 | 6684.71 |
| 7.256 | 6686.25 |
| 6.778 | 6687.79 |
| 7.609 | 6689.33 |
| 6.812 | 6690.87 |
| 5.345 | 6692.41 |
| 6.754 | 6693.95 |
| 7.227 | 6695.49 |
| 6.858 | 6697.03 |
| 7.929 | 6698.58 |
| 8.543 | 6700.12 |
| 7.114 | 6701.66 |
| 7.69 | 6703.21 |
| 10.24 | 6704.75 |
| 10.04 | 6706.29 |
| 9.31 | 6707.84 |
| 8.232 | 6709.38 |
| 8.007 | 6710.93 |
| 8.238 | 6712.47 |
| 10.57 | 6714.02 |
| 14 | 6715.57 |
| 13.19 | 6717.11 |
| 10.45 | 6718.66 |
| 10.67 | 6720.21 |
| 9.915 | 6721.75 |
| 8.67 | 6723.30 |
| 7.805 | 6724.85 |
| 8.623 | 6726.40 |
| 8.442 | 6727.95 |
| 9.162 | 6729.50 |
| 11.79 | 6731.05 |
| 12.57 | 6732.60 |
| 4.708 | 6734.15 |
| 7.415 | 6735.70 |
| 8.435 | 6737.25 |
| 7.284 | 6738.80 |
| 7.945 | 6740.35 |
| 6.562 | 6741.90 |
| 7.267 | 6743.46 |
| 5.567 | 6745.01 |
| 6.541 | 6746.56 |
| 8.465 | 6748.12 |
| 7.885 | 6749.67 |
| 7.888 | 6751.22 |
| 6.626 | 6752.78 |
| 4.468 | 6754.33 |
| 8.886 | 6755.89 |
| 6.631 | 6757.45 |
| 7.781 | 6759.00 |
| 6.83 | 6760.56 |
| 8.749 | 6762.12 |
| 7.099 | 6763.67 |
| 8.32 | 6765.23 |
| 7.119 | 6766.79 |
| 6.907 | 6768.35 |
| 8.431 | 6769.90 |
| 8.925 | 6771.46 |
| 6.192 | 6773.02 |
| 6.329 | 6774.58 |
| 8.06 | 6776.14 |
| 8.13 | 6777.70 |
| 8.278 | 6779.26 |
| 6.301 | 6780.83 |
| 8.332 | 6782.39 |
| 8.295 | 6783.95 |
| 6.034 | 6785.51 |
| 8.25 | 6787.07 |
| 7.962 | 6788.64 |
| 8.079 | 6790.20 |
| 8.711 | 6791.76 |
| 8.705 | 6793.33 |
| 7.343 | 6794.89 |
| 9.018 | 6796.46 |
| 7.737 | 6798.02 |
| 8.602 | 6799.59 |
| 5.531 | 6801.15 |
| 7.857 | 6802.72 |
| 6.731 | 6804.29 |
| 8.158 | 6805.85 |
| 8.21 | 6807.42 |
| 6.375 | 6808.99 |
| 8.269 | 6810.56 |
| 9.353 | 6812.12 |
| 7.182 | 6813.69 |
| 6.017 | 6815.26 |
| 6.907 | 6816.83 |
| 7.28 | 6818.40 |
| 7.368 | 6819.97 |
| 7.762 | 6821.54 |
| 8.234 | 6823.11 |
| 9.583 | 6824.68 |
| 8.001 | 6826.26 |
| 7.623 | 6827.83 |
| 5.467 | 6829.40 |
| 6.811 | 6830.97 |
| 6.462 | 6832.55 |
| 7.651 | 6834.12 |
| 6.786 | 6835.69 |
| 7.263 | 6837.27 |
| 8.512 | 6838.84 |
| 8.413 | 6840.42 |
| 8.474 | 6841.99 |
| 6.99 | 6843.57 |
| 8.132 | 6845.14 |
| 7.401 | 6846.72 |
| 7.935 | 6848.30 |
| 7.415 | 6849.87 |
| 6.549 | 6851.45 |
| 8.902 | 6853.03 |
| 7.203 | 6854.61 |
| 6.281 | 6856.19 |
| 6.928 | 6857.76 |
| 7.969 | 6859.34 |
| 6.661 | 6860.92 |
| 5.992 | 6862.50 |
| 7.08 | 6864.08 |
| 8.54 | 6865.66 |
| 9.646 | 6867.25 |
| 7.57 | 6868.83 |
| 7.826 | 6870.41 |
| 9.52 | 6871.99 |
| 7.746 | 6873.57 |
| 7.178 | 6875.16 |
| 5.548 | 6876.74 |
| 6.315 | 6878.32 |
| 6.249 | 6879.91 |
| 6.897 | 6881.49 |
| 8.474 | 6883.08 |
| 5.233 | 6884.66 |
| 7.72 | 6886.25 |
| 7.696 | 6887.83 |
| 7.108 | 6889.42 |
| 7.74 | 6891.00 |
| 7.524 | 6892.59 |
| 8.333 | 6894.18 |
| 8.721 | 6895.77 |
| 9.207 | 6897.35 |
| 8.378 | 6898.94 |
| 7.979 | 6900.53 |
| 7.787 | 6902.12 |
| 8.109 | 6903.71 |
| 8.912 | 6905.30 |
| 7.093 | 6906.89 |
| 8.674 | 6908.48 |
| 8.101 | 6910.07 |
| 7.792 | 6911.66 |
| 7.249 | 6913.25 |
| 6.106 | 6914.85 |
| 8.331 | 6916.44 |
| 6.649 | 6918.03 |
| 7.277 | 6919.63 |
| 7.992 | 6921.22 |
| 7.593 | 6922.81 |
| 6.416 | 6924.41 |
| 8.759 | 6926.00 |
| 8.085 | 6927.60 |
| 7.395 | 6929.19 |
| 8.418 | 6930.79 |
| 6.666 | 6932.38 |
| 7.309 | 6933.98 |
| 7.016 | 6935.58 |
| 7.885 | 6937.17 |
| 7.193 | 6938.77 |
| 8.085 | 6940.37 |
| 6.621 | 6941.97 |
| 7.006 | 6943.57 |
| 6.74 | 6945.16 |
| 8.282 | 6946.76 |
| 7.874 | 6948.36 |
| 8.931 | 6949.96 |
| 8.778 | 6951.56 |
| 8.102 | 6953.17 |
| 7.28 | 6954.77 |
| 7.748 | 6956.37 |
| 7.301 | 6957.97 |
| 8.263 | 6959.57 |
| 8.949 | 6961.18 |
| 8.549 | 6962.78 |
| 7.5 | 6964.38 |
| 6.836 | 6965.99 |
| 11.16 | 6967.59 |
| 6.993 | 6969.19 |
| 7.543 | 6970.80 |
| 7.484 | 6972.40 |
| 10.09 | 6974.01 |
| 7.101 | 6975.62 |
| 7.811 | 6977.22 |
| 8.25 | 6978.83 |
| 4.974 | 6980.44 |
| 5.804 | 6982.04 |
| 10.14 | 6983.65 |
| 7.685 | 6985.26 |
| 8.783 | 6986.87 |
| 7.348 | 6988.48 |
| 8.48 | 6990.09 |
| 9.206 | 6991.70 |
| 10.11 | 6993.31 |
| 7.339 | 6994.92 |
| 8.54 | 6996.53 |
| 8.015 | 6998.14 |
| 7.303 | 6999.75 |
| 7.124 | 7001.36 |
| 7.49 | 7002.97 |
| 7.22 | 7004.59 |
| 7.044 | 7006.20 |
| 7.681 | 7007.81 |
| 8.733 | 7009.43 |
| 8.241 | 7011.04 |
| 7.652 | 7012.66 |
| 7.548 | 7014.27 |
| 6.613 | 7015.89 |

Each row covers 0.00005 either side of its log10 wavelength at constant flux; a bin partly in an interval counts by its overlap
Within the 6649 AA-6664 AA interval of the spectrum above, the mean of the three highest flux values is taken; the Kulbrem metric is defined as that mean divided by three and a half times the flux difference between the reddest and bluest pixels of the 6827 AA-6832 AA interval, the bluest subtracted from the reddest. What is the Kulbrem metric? -3.4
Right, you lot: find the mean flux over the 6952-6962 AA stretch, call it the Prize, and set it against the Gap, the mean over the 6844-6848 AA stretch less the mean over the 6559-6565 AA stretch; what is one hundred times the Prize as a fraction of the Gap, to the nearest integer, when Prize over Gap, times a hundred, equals -33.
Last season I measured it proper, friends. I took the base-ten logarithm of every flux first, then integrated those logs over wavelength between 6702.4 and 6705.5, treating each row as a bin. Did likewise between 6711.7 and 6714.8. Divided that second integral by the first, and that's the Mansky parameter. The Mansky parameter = 1.02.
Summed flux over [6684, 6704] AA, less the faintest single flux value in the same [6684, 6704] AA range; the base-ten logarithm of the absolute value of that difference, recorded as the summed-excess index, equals 1.96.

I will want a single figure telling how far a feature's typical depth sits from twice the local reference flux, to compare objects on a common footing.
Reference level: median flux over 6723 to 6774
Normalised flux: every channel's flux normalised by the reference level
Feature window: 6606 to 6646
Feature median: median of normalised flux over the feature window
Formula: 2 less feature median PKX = 0.97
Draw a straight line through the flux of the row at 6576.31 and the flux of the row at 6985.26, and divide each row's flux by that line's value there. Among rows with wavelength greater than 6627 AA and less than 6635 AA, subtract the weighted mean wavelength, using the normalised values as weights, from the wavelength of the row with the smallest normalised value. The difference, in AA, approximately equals 3.1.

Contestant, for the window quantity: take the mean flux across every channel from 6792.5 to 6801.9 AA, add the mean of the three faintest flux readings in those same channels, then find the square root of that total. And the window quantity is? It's 3.8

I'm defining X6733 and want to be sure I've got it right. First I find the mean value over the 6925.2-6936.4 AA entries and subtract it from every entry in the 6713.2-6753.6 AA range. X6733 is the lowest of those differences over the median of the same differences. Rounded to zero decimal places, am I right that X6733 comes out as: -4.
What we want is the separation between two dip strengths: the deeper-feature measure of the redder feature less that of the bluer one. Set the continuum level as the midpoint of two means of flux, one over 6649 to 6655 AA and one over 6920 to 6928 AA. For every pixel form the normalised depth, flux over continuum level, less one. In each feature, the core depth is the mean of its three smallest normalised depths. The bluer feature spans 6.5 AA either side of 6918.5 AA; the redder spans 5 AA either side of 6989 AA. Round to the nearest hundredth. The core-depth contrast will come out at 0.18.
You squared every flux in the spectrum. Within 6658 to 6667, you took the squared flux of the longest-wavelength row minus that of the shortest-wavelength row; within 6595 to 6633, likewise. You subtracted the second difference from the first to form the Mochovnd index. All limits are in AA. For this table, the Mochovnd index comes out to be -18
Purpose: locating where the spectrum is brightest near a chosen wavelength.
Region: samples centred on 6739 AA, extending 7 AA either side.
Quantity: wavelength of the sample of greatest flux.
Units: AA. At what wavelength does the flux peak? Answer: 6732.60 AA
